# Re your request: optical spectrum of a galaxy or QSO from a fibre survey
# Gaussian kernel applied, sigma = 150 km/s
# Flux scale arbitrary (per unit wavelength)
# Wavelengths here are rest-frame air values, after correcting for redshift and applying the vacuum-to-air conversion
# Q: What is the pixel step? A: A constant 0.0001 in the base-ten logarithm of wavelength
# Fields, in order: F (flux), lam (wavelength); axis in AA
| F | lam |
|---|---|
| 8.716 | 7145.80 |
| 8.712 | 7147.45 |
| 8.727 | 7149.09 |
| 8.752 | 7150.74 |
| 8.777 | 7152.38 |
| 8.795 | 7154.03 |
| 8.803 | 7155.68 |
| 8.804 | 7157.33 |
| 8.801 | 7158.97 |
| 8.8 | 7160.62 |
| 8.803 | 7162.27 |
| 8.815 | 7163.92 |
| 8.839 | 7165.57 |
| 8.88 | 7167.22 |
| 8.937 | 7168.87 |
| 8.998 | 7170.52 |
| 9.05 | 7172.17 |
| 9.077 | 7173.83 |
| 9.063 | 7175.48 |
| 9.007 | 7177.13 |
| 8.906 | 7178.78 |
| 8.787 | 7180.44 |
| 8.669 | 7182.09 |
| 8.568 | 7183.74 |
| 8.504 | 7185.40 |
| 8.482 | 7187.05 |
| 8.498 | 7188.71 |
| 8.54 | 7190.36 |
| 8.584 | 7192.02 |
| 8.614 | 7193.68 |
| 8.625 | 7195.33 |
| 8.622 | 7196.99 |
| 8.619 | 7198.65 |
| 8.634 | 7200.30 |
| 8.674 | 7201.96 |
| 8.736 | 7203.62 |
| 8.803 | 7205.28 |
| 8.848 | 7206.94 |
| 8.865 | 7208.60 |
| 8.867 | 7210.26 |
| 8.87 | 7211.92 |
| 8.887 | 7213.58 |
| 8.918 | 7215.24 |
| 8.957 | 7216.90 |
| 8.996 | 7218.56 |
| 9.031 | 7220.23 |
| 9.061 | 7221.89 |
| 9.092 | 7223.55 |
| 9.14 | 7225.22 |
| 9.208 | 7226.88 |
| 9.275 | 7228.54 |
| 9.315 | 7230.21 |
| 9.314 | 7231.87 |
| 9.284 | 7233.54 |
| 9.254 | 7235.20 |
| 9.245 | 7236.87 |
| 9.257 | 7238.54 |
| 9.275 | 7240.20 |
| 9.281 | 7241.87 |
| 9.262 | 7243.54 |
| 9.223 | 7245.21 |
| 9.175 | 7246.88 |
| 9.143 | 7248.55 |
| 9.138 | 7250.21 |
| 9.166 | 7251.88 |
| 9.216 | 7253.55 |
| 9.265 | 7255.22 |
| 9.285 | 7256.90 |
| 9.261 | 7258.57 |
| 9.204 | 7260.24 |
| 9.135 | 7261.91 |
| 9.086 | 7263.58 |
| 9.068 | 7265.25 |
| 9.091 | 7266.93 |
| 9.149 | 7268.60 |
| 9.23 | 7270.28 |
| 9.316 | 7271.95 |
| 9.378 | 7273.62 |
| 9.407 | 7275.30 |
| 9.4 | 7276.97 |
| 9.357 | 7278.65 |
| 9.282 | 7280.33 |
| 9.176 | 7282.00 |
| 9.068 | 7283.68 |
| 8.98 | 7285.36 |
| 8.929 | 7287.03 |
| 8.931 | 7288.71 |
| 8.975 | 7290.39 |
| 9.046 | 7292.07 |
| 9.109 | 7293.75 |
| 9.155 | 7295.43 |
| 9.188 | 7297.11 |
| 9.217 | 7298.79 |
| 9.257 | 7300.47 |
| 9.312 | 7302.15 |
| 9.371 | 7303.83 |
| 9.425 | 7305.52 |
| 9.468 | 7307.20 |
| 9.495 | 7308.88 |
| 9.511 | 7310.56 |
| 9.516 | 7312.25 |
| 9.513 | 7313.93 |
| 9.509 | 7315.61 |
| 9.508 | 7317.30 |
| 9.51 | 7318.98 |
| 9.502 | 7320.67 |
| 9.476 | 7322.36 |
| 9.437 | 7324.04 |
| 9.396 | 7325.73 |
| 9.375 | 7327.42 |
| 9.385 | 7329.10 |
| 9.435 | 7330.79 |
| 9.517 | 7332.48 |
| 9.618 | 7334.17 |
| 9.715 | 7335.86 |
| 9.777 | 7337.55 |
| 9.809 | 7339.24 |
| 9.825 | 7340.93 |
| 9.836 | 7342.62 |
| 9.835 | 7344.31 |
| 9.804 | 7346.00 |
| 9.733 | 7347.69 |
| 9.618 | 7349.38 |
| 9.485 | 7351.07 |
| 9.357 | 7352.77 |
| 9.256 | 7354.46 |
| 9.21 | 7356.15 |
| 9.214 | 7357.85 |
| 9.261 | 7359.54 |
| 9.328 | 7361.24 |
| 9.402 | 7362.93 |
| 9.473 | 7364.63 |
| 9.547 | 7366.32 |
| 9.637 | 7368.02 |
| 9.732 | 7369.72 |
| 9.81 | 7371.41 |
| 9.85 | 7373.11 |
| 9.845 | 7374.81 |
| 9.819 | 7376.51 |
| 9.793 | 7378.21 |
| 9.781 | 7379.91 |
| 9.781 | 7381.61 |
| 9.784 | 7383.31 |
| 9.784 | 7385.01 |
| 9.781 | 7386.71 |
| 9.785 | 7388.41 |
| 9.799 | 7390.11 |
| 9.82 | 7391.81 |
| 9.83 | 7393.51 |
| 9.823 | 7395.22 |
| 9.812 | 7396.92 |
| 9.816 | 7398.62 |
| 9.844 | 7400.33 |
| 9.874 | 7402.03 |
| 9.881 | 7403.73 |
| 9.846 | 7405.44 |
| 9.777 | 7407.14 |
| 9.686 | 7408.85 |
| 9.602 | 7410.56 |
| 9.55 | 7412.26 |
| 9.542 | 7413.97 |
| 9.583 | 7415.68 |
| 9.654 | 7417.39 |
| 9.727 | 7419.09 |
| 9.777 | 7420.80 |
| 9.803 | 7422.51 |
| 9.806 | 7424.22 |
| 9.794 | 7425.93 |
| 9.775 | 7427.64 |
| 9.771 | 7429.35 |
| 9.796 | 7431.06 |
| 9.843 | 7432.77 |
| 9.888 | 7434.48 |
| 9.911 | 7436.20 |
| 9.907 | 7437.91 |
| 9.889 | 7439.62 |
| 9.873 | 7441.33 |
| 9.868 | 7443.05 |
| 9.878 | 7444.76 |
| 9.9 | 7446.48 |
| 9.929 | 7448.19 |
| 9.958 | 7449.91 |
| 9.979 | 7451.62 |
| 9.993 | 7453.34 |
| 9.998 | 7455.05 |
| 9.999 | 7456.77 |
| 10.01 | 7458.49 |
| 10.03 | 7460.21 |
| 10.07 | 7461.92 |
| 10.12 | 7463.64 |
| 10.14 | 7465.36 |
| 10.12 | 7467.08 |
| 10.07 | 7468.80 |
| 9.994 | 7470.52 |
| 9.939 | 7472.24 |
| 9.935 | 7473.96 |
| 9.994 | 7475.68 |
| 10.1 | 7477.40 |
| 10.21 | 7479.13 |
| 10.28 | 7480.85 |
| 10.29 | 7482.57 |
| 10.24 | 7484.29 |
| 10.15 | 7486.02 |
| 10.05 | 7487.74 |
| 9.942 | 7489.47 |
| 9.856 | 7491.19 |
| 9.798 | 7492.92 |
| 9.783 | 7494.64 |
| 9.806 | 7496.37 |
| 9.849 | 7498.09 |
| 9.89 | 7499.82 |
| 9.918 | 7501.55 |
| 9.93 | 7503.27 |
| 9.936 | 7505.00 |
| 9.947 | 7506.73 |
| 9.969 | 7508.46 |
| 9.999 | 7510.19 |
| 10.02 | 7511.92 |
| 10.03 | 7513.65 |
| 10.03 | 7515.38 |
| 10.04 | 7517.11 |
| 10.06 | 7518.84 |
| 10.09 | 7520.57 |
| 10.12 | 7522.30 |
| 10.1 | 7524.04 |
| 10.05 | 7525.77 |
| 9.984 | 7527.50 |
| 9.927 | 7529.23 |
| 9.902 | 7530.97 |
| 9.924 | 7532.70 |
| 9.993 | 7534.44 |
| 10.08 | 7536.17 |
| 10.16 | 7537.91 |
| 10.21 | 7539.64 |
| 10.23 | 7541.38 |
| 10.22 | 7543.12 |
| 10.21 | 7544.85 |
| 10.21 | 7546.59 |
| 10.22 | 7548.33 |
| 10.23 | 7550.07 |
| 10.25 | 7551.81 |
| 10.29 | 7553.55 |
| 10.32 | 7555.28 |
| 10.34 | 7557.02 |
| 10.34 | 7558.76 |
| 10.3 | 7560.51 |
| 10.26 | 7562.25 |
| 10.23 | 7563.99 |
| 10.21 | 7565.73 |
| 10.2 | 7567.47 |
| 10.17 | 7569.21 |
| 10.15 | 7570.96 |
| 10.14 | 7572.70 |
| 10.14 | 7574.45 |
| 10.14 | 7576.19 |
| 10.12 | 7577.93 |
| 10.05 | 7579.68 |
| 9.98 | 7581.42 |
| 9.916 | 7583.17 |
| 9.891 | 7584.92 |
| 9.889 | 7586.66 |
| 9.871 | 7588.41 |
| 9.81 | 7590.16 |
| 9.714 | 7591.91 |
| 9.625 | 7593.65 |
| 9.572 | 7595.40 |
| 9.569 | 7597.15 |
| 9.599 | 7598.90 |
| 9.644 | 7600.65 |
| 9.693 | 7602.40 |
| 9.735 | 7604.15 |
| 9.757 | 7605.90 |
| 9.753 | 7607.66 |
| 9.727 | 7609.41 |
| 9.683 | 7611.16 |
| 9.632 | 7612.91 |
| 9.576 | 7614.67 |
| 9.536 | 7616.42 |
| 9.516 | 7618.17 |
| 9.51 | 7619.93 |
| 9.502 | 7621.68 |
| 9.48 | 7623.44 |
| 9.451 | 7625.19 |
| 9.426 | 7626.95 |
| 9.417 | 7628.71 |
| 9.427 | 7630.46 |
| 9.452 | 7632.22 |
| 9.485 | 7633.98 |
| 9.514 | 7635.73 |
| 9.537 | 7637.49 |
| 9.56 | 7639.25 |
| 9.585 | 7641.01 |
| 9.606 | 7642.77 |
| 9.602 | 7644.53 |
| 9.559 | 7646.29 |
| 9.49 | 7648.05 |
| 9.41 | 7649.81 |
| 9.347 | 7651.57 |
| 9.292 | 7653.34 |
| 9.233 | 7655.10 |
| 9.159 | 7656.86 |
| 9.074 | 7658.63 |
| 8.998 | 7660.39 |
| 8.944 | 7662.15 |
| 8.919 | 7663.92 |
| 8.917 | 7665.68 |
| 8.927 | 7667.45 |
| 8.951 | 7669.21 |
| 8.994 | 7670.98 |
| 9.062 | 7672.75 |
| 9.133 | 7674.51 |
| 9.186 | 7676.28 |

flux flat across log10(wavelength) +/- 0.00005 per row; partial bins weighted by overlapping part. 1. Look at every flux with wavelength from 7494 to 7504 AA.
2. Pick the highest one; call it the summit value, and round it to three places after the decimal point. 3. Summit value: 9.930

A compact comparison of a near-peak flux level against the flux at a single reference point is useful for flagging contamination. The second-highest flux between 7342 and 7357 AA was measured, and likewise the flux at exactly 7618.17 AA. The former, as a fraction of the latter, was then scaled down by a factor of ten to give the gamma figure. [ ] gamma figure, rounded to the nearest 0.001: 0.103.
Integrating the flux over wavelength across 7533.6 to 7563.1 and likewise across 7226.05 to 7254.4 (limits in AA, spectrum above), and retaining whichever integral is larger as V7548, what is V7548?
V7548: 302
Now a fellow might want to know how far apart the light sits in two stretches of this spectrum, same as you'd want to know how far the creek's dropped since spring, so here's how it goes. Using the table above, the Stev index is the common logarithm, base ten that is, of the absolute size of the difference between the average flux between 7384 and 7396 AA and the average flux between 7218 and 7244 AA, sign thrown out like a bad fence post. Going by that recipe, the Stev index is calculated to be -0.22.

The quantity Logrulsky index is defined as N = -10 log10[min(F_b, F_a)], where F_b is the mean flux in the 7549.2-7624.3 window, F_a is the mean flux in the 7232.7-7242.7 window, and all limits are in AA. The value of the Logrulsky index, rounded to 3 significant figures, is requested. -9.67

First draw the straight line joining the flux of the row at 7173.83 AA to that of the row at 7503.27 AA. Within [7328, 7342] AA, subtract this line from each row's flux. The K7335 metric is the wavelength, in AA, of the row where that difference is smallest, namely 7329.10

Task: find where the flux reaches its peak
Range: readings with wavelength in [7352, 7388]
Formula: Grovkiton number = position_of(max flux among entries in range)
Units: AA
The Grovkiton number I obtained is 7373.11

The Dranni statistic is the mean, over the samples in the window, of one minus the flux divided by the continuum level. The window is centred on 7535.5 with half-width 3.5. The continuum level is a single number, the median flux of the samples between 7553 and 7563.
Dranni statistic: 0.03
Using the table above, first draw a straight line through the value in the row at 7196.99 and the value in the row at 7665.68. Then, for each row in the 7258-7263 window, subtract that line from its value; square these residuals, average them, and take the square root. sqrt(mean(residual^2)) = 0.54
